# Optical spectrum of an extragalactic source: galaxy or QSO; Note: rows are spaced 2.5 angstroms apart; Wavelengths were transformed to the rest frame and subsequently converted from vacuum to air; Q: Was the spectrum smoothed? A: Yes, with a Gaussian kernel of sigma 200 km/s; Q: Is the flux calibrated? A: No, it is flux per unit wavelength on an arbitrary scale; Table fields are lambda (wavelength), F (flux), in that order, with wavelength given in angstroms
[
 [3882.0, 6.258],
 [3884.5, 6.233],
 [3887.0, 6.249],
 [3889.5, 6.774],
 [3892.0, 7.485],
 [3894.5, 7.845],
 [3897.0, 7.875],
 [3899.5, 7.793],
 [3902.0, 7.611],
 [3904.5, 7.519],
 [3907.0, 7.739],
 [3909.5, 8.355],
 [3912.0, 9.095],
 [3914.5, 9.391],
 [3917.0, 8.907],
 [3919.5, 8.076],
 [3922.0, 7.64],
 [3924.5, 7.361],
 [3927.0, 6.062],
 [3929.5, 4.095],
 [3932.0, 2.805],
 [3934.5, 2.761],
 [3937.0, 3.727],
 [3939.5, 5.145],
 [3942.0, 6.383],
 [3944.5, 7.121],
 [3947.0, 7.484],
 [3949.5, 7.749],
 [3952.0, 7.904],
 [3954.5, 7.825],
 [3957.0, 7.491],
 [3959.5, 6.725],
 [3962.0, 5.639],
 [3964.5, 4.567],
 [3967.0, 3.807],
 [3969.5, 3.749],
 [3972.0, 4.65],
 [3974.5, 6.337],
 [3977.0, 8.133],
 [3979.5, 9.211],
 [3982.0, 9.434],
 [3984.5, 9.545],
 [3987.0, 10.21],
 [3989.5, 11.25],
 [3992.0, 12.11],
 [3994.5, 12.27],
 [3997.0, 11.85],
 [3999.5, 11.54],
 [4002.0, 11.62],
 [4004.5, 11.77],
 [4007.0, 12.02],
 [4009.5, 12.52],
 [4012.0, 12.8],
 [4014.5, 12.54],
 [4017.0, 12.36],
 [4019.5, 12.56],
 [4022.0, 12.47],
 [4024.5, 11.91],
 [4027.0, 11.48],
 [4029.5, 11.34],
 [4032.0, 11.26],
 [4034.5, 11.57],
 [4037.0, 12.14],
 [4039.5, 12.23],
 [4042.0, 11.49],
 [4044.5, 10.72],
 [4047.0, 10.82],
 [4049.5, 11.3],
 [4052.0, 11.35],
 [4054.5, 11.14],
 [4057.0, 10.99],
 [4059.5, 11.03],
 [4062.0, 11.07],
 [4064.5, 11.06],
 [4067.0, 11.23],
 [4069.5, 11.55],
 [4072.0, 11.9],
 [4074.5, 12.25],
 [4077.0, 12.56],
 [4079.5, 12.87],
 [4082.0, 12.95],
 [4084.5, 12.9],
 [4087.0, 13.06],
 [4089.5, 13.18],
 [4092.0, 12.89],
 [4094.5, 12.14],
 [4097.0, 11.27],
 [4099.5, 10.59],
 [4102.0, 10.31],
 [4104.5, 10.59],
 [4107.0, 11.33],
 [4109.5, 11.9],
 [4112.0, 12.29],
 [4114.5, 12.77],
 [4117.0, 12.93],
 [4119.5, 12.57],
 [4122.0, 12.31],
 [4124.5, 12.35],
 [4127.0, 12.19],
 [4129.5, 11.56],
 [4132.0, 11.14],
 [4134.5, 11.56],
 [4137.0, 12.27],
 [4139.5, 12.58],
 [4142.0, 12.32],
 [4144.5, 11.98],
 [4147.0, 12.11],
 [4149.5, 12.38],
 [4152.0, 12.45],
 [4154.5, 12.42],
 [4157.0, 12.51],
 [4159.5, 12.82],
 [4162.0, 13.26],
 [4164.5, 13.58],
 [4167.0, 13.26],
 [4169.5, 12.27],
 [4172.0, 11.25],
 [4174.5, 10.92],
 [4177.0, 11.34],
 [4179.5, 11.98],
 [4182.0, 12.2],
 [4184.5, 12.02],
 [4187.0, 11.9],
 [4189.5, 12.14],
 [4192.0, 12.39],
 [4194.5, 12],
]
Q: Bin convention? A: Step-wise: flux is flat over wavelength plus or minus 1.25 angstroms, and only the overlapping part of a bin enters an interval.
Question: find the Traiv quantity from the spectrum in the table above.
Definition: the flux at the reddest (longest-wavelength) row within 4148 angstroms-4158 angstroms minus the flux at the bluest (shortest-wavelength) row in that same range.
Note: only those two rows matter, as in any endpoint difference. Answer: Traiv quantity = 0.13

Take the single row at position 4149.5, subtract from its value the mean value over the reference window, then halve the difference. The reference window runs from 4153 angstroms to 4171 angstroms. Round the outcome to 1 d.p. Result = -0.2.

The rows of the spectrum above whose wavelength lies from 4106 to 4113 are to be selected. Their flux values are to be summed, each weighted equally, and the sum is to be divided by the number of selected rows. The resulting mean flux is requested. 11.8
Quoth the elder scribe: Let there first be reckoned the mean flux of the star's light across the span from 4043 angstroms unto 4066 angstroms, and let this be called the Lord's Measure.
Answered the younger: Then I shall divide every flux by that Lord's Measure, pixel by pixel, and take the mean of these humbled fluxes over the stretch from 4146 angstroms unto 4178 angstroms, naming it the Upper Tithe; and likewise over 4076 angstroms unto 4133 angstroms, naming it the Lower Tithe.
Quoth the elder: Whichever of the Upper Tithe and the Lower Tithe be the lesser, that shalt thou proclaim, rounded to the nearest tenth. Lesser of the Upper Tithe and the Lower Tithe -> 1.1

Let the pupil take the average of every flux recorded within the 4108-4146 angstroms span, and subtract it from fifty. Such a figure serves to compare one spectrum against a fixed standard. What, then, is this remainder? 37.8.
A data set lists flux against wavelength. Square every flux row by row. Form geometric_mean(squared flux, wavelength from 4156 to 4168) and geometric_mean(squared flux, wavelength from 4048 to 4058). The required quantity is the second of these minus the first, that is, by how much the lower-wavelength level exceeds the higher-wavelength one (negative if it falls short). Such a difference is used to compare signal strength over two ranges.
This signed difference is -46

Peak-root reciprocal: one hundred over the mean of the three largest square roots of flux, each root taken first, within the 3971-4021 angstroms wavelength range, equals 28.1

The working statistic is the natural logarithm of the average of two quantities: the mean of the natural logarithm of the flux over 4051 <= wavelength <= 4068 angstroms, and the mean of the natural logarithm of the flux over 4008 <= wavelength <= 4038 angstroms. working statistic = 0.896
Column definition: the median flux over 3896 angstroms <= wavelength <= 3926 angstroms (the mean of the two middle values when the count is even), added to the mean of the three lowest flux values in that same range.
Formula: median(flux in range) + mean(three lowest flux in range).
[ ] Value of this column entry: 15.3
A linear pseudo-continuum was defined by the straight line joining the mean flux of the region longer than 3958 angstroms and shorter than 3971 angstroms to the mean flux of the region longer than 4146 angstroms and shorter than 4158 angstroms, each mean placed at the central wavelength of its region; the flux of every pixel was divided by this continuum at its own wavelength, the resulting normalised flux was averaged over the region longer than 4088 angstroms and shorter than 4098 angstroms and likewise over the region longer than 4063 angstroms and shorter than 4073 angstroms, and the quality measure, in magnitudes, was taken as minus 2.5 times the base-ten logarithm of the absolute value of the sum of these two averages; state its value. -0.99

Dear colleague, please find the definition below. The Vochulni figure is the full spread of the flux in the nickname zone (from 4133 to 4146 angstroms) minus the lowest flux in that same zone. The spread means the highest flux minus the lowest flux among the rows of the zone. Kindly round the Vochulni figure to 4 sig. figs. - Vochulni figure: -10.54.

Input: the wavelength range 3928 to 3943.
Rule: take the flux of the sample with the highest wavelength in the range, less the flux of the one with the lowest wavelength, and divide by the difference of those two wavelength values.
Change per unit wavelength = 0.18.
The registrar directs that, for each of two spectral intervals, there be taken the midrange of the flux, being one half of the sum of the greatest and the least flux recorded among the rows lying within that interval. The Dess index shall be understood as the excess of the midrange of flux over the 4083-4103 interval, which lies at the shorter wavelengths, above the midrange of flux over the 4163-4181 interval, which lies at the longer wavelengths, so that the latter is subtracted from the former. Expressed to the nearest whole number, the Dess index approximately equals -1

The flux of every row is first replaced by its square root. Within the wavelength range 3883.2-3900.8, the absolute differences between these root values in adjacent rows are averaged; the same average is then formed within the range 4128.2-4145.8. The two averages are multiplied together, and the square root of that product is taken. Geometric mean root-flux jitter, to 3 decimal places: 0.057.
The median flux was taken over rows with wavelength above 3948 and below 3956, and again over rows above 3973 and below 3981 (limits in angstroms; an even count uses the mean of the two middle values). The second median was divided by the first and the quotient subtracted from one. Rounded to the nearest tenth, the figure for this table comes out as 0.0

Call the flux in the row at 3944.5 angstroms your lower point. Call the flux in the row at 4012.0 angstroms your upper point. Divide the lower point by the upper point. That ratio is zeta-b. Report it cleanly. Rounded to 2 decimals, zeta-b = 0.56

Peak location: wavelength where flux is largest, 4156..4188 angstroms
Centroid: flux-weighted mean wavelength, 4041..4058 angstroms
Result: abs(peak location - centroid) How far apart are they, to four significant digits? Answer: 115.0 angstroms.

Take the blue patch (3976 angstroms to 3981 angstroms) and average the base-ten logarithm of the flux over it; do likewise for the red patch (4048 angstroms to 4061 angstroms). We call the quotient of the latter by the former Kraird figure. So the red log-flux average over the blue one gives 1.1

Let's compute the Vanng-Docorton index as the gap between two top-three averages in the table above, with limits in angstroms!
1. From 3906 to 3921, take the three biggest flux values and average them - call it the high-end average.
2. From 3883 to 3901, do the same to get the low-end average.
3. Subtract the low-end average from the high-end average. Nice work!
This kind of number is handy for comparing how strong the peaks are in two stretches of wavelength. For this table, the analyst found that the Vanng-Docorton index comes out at 1.3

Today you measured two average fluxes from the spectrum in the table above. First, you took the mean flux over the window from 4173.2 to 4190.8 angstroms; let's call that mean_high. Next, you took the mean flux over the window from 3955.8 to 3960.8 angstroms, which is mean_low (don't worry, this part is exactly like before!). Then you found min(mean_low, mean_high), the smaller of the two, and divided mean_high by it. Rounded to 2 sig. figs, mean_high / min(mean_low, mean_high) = 1.7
